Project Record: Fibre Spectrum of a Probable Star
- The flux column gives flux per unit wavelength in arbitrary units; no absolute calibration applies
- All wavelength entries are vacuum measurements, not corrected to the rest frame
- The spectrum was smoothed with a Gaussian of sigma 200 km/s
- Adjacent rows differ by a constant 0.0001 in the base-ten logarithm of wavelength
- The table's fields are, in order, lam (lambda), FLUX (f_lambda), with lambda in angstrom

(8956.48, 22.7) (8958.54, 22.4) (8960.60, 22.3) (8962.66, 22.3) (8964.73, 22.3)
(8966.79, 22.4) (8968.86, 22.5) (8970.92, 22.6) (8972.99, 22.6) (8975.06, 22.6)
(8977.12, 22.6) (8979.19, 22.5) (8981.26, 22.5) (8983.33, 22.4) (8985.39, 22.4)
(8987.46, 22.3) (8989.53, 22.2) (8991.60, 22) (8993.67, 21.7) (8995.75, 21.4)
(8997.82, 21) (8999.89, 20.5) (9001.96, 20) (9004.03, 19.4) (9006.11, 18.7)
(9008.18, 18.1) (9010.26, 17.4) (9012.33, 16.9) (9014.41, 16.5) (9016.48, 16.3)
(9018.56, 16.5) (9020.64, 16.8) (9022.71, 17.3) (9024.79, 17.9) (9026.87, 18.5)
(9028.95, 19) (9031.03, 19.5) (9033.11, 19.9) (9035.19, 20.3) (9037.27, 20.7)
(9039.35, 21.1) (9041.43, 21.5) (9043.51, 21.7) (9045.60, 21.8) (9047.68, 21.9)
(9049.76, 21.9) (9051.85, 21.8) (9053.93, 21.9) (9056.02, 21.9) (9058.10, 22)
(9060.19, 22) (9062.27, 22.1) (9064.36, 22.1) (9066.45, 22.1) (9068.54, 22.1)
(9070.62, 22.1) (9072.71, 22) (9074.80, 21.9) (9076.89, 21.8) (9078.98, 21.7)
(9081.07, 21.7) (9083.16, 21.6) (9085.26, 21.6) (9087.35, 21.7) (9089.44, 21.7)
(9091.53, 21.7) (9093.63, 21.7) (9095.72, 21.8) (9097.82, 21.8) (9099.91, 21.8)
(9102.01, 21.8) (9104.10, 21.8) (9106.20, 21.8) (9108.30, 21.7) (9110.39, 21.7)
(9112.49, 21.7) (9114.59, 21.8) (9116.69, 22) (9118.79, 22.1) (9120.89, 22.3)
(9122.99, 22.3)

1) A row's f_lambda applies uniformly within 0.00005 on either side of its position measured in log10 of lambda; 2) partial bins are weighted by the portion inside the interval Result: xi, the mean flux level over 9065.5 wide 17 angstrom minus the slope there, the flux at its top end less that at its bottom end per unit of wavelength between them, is 22.1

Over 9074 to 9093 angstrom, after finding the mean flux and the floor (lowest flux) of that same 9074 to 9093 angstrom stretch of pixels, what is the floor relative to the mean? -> 0.995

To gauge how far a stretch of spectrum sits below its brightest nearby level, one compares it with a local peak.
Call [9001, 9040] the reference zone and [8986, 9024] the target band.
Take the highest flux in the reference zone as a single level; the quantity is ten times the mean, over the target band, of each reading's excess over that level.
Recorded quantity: -19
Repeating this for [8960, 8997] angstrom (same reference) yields 12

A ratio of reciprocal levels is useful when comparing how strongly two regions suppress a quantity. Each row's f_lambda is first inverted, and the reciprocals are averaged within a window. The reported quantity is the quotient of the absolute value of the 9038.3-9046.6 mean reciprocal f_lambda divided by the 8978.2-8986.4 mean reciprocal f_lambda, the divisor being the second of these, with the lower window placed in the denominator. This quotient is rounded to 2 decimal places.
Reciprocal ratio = 1.04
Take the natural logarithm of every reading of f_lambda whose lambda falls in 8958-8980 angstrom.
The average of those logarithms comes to 3.11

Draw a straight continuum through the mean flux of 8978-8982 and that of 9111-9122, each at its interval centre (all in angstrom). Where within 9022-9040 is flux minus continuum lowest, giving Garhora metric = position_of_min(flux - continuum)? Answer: 9022.71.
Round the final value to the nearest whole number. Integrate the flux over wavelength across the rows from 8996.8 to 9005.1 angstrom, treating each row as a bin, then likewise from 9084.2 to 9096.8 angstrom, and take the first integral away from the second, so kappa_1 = 105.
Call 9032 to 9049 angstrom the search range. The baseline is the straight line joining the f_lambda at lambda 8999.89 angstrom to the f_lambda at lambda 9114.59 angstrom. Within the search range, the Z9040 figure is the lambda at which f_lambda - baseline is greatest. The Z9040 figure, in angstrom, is 9047.68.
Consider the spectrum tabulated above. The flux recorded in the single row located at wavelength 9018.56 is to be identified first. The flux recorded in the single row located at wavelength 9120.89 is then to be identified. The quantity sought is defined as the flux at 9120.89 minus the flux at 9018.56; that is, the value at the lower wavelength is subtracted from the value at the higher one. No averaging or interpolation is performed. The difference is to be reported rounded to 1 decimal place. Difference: 5.8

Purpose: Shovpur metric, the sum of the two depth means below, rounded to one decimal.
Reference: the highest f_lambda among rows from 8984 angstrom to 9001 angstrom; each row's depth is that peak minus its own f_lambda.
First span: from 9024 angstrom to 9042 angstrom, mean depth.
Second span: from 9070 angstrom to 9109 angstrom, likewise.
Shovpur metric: 3.2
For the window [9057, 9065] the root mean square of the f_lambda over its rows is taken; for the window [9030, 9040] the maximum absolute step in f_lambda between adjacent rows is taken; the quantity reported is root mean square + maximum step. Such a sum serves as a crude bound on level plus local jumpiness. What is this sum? 22.5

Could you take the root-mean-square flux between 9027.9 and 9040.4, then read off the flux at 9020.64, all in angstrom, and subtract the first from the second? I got -3.3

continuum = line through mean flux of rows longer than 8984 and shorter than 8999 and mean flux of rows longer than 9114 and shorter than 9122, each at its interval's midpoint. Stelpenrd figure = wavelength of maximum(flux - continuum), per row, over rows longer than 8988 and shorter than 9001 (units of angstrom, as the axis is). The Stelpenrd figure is 8989.53 angstrom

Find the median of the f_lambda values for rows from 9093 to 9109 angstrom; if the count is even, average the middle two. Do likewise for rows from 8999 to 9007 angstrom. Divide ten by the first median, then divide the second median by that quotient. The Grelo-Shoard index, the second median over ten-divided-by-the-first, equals 42.9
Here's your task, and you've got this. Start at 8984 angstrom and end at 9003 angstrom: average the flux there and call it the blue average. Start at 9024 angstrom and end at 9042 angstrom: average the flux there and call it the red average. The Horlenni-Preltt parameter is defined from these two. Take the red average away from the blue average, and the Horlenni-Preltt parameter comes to 1.7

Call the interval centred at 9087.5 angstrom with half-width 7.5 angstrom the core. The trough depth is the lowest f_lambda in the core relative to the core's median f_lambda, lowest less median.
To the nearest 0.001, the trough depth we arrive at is -0.100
